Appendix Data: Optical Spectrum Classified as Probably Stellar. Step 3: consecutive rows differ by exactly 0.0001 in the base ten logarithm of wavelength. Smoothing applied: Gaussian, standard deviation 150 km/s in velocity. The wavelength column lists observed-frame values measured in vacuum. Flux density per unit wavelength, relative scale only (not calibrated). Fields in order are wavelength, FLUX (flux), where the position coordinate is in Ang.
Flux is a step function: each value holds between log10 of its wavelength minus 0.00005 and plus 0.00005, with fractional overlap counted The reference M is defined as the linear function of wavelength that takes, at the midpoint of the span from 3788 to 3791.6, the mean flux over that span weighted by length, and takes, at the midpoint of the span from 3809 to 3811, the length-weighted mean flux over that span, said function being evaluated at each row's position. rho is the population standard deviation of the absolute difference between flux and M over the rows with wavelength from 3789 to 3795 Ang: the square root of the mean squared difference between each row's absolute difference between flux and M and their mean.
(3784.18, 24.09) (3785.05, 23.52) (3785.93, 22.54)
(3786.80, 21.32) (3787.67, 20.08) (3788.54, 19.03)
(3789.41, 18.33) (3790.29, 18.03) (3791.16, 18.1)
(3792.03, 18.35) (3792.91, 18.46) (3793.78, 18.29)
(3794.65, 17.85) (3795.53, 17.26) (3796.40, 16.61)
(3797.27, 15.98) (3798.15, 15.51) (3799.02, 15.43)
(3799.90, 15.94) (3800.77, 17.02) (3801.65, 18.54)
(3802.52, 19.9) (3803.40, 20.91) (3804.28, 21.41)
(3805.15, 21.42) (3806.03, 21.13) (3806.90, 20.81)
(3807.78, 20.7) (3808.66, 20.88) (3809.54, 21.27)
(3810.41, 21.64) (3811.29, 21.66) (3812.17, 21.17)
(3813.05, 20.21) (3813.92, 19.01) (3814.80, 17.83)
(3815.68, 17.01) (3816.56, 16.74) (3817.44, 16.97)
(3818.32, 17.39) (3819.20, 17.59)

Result 0.4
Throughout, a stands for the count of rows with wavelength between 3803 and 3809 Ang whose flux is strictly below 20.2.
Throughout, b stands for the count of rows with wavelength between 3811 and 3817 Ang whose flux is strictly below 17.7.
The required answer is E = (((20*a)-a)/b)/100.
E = 0.00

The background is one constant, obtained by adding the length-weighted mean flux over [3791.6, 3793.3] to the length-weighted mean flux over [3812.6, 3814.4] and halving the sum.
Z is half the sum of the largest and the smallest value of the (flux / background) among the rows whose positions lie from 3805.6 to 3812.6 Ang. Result 1.12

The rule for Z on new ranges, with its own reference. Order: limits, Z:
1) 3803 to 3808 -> 1.11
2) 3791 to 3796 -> 0.94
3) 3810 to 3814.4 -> 1.07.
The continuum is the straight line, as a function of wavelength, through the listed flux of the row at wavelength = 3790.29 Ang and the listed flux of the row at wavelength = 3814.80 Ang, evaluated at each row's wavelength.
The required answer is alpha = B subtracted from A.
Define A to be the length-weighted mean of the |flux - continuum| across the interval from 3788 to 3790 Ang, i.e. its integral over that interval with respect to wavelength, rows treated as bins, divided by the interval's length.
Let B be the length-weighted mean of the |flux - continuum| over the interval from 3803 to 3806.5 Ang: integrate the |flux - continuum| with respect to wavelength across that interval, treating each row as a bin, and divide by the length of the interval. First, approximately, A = 0.67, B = 3.3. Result -2.64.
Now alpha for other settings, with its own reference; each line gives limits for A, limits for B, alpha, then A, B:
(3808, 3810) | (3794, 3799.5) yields 1.68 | 3.17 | 1.5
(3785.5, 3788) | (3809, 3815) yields 0.65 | 3.31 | 2.7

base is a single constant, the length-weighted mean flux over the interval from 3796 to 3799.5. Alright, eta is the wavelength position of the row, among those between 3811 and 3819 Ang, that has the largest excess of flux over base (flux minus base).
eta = 3811.29 Ang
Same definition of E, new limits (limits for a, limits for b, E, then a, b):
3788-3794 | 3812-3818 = 0.44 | 7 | 3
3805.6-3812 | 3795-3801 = 0.00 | 0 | 7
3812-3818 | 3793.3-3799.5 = 0.19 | 5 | 5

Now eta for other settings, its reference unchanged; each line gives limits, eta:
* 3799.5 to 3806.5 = 3805.15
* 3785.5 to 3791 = 3785.93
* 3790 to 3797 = 3792.91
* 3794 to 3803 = 3802.52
